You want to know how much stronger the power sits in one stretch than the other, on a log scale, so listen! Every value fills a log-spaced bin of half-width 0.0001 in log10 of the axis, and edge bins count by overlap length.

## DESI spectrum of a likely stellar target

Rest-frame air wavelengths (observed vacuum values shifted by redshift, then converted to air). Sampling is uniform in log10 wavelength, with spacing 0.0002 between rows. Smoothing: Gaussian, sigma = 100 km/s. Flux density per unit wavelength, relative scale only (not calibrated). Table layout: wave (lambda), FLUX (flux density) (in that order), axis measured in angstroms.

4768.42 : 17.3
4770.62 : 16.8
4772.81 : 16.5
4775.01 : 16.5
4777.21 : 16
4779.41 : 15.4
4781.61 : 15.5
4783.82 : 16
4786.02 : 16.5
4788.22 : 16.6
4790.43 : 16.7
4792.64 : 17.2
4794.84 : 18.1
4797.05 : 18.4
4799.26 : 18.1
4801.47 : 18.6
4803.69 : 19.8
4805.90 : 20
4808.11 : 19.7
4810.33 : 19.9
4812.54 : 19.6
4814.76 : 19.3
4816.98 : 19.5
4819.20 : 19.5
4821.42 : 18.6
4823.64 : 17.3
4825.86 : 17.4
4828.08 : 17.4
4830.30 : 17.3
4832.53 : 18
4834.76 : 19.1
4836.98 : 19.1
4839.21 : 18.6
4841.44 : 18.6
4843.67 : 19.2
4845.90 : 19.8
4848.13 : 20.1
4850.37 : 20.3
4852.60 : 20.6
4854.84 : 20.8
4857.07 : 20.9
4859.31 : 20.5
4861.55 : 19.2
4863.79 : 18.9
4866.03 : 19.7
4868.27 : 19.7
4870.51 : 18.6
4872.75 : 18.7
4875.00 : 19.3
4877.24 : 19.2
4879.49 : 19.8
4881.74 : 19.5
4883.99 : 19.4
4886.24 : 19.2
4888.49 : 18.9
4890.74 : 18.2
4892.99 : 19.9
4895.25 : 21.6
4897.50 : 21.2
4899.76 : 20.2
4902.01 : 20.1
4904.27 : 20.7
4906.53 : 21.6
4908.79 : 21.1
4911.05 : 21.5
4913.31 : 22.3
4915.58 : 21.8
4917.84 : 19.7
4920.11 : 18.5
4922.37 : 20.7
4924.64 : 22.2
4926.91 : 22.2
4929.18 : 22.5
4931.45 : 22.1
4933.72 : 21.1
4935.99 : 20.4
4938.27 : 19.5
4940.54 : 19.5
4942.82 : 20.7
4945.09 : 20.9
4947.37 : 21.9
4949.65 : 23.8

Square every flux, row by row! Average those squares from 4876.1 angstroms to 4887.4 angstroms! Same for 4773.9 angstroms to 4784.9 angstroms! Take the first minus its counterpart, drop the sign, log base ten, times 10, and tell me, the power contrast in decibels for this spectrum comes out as 21.0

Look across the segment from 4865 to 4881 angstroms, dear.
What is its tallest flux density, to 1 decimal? 19.8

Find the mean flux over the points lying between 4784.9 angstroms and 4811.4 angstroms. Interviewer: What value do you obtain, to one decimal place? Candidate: 18.3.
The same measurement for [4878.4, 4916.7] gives 20.4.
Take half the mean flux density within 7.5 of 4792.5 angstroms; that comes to 8.7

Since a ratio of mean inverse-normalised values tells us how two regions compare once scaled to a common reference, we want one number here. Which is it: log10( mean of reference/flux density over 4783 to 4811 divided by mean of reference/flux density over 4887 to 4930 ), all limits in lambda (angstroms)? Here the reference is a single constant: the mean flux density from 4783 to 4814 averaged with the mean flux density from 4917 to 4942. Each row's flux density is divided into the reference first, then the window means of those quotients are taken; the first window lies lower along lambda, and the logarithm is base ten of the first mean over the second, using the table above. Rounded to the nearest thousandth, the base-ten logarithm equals 0.060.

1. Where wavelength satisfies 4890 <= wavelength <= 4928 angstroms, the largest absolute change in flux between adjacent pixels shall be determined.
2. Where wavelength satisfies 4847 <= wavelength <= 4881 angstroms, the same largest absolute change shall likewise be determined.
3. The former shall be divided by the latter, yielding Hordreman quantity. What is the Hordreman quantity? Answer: 1.69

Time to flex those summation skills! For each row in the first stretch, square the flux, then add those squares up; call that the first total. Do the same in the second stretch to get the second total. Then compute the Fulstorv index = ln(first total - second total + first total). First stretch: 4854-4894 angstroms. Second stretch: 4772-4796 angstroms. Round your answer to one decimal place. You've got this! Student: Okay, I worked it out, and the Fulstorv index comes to 9.3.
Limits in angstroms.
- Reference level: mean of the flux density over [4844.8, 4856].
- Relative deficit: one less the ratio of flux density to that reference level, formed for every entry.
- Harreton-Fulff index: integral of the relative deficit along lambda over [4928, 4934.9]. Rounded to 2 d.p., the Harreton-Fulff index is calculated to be -0.53 angstroms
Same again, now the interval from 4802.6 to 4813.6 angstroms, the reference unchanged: 0.28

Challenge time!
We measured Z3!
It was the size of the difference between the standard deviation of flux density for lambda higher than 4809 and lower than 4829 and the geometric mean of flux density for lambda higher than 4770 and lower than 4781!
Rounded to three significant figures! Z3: 15.2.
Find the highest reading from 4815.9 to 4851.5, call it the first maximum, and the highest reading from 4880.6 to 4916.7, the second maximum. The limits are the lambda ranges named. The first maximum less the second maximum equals -2.0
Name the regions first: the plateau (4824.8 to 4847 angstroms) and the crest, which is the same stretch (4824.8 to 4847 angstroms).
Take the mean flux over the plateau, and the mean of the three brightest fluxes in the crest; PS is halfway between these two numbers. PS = 18.9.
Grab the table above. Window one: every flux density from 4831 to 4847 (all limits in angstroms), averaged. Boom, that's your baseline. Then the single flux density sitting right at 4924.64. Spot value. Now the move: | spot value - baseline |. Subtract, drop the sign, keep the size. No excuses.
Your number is 3.3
